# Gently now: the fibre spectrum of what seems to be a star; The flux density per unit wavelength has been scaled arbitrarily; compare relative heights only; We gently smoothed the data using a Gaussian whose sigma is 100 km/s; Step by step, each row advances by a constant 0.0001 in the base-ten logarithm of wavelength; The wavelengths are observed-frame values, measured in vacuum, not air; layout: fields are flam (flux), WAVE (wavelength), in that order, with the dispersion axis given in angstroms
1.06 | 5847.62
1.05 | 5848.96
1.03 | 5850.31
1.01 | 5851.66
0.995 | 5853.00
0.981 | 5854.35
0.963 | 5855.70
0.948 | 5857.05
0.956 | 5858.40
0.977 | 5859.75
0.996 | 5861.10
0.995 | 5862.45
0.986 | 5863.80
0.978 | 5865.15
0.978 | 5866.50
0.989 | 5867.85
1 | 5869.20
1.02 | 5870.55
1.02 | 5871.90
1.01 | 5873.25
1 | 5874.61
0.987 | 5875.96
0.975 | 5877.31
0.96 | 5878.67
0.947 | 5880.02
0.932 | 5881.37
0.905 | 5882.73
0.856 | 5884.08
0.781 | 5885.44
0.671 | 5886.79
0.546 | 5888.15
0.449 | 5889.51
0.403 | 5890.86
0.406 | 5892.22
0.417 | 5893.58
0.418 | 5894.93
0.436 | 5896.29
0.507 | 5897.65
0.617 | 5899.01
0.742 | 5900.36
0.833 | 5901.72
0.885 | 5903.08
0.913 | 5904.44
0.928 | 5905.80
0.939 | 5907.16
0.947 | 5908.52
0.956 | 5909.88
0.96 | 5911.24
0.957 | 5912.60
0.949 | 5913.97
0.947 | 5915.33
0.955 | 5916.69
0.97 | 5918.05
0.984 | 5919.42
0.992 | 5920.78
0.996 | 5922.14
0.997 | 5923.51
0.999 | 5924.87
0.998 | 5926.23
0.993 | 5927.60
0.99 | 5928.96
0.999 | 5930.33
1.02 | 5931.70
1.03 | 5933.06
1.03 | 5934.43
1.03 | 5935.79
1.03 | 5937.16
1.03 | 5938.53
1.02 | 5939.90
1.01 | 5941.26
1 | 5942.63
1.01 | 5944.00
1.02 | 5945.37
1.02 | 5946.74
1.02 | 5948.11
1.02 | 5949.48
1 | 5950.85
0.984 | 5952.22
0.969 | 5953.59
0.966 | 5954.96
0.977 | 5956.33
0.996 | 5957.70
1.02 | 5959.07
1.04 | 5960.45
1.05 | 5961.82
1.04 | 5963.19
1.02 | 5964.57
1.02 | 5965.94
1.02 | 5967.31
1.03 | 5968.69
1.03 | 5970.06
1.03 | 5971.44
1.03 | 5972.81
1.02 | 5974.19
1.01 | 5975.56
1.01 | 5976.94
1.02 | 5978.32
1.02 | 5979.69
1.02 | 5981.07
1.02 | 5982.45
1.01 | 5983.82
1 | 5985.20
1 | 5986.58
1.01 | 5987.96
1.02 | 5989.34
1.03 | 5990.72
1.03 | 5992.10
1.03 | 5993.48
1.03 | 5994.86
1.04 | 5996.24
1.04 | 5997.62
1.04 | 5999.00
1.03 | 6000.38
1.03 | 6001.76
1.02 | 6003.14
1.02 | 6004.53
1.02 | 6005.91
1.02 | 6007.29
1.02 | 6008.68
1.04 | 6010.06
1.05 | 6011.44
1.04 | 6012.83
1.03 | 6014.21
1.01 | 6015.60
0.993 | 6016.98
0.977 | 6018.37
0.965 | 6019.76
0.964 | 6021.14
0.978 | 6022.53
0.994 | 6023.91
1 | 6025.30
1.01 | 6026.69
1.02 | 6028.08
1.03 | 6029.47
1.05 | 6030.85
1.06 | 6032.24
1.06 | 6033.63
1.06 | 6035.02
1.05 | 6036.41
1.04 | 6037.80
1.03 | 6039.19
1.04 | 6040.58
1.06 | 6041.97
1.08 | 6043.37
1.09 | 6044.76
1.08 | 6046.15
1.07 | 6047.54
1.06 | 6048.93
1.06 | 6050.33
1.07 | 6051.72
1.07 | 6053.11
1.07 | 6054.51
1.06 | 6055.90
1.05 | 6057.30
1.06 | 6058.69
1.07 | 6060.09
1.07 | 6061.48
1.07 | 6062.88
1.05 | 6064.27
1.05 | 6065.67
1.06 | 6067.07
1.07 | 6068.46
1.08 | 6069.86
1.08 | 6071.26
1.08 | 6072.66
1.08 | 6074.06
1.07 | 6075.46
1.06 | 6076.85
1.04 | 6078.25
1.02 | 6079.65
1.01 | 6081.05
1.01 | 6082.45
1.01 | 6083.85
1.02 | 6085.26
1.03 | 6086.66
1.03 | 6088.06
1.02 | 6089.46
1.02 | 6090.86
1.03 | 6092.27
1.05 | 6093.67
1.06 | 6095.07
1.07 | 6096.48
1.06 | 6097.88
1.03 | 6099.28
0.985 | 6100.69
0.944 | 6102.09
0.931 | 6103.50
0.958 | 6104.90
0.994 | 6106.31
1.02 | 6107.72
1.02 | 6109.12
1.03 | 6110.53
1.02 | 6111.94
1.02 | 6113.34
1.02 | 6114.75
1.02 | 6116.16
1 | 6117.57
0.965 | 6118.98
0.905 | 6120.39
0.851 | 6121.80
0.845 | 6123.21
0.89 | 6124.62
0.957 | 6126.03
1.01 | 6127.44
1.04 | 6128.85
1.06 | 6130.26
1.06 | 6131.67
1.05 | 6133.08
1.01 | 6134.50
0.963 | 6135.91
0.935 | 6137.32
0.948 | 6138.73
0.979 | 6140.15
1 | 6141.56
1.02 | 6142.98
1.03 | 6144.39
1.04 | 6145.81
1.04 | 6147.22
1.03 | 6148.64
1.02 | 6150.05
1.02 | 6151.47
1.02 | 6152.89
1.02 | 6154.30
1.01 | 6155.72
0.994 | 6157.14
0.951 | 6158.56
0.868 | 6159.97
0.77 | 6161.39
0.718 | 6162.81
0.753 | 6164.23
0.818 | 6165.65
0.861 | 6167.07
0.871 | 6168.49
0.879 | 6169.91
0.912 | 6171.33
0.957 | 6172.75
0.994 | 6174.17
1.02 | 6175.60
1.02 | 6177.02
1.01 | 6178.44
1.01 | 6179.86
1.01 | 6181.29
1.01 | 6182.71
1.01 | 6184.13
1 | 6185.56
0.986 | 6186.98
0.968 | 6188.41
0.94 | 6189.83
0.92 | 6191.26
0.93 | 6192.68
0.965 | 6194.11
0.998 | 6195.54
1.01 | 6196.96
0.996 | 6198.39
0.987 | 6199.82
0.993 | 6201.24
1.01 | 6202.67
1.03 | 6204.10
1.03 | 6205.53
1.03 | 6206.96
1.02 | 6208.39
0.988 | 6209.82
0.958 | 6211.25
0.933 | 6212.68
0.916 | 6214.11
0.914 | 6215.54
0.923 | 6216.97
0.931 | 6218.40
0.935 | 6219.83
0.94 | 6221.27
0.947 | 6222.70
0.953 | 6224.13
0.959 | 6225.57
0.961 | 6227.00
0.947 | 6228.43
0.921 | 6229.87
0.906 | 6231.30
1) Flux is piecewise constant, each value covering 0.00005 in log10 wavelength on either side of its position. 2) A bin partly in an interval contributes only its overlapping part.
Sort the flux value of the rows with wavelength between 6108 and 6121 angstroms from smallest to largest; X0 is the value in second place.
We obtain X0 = 0.965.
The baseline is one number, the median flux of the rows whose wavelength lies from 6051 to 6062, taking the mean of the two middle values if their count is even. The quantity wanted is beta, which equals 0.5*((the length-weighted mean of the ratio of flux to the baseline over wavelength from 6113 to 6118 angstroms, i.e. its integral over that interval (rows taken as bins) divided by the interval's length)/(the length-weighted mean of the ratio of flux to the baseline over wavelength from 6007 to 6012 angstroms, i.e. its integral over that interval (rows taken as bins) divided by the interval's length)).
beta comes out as 0.491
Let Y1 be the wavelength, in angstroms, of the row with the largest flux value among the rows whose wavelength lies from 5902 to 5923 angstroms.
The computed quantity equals 5922.14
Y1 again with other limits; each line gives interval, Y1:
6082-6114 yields 6096.48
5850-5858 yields 5850.31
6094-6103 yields 6096.48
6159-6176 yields 6175.60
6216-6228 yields 6227.00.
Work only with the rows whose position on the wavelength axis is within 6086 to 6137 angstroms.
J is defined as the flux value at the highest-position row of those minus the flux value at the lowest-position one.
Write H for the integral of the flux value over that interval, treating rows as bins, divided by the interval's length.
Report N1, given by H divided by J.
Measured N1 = -15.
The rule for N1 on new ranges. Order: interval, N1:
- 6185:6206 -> 33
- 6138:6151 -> 14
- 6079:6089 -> 102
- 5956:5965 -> 24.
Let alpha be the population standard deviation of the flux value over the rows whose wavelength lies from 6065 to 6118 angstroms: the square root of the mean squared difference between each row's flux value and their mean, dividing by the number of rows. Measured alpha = 0.036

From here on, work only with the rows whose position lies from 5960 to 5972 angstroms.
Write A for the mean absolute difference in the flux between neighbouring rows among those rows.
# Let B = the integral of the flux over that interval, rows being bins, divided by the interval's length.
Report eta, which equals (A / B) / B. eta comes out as 0.006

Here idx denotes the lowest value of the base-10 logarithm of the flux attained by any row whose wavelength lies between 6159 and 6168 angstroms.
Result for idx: -0.14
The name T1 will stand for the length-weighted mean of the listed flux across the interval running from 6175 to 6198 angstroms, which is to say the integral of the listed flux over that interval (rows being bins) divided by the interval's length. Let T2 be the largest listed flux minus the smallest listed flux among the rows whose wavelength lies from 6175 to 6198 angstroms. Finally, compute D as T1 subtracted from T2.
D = -0.888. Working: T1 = 0.99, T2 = 0.10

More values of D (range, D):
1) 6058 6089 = -0.981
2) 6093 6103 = -0.900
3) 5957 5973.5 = -0.973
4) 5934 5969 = -0.930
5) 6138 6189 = -0.638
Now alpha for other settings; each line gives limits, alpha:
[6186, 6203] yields 0.029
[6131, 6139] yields 0.049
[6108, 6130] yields 0.065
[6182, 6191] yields 0.025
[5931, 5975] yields 0.020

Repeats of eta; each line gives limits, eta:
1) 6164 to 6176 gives 0.041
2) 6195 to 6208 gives 0.010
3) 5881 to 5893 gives 0.157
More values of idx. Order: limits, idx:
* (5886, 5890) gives -0.35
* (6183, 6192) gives -0.04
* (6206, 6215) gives -0.04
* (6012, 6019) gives -0.01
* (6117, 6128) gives -0.07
